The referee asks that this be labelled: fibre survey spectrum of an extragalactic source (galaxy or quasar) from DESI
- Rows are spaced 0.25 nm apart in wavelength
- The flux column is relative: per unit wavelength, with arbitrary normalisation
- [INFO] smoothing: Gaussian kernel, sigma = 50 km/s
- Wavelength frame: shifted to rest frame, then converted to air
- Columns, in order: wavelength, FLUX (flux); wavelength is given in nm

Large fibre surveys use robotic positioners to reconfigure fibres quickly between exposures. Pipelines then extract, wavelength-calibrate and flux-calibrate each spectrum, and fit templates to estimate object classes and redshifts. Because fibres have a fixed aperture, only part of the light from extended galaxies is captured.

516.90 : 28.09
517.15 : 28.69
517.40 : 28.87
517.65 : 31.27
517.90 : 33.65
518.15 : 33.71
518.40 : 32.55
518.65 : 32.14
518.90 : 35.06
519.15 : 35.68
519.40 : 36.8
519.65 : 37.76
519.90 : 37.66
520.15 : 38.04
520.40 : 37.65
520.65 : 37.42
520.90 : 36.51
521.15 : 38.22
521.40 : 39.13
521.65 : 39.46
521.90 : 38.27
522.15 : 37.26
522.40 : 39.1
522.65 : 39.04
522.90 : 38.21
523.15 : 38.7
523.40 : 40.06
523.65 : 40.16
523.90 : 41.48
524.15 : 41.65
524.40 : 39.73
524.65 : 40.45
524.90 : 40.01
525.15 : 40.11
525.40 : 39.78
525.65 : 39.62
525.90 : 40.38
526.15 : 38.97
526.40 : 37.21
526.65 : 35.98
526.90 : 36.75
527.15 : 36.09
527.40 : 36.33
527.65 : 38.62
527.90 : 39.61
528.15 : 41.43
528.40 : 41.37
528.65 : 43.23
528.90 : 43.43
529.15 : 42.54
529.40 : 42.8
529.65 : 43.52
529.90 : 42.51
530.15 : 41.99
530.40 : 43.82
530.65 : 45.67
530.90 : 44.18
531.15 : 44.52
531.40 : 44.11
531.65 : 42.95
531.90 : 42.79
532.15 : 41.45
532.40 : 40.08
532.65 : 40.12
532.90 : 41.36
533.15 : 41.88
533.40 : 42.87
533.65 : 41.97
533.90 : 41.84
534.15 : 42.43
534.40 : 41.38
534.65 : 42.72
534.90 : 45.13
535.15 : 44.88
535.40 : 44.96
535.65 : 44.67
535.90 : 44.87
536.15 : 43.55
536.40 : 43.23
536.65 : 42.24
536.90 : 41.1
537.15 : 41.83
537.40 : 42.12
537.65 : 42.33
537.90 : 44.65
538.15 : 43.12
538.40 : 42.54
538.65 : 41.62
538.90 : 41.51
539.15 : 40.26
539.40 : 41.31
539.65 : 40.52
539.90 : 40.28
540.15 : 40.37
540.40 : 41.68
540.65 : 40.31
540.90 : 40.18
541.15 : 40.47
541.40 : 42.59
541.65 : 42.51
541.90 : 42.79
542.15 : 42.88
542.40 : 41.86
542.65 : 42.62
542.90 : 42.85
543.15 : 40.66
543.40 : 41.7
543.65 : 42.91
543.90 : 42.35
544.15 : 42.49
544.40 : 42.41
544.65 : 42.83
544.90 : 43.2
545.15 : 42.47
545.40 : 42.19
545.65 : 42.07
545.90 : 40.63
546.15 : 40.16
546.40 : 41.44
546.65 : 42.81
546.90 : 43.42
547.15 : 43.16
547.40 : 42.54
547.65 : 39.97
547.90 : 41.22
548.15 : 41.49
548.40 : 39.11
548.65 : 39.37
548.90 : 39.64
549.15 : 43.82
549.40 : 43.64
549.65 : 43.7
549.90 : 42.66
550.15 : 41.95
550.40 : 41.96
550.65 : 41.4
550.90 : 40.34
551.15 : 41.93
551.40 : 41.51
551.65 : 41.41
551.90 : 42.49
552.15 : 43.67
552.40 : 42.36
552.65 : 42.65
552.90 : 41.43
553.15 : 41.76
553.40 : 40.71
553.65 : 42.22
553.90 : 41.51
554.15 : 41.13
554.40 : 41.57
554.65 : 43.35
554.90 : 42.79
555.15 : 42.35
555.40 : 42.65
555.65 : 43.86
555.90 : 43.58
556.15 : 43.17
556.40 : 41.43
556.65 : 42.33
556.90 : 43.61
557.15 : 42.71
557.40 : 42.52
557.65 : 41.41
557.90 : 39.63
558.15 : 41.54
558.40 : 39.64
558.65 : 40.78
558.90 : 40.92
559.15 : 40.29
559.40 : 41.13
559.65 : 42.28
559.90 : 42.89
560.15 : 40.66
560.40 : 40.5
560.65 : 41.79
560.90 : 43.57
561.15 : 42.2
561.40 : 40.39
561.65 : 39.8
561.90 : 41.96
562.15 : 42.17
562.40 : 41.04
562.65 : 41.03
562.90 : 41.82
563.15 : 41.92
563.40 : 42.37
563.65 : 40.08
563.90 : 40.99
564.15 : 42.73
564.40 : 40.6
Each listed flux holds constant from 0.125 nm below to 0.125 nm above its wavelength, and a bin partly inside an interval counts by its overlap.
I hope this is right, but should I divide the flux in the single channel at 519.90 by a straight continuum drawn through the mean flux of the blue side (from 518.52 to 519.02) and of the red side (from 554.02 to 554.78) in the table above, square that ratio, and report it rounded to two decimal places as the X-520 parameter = 1.24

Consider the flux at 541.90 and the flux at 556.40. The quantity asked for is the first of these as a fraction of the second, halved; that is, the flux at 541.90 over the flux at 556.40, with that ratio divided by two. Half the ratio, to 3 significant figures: 0.516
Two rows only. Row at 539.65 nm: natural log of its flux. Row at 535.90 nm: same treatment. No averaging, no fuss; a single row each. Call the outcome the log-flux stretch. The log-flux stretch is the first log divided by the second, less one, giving -0.027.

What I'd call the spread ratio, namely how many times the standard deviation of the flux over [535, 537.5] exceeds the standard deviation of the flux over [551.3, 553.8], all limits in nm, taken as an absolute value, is 1.7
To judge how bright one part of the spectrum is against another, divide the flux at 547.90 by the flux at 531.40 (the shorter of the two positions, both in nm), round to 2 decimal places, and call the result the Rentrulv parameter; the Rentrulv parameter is 0.93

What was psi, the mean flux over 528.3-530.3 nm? 42.7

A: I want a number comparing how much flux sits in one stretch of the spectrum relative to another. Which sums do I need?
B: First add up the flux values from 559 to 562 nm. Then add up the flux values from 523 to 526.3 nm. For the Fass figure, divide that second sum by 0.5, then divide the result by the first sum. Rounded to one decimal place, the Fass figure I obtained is 2.1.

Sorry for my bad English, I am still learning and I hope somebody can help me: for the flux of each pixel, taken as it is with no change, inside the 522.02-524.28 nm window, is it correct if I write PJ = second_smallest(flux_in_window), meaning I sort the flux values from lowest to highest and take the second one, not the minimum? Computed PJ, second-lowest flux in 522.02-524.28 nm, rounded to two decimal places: 38.21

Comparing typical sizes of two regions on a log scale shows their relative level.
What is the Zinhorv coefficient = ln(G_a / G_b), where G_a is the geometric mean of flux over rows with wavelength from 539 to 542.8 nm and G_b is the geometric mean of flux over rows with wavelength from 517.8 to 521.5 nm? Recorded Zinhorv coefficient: 0.14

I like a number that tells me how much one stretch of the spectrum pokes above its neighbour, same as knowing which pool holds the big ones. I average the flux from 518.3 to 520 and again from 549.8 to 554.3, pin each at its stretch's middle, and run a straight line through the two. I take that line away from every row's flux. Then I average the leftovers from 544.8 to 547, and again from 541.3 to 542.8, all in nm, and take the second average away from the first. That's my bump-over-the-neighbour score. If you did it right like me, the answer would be -1.3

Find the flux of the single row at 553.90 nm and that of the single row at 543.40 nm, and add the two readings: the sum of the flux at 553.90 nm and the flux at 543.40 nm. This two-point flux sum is 83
